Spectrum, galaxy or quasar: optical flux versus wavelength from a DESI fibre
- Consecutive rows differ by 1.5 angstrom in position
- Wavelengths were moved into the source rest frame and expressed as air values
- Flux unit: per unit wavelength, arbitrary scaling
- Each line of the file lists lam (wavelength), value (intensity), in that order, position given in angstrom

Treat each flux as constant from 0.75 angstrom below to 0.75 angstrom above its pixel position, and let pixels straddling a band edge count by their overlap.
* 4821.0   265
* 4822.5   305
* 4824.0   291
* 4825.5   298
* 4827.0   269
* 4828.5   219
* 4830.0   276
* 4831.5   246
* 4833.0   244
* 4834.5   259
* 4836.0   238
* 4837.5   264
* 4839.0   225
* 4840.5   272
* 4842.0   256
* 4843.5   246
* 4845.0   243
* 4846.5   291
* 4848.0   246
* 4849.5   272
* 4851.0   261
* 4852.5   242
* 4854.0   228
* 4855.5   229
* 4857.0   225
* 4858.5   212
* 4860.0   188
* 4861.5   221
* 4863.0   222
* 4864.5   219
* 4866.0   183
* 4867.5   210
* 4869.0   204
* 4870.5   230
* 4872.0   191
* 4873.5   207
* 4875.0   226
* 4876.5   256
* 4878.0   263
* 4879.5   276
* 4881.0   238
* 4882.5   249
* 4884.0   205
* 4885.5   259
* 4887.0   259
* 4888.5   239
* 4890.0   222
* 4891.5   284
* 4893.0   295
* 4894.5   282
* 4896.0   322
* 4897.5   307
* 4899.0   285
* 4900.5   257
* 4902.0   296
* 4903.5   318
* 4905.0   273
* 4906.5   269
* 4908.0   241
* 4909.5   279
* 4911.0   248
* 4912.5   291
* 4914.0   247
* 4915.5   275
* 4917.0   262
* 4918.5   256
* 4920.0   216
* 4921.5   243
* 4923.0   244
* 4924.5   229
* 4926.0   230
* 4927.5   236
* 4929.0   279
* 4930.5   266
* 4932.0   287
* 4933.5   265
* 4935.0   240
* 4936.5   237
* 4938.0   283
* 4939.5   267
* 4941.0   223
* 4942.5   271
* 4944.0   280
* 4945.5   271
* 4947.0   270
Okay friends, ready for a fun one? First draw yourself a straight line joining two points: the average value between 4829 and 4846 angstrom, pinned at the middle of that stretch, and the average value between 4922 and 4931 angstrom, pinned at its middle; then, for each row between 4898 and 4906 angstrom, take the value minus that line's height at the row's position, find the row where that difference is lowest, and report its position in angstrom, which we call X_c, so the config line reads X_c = 4900.5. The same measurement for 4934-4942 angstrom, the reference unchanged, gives 4941.0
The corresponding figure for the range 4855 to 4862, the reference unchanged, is 4860.0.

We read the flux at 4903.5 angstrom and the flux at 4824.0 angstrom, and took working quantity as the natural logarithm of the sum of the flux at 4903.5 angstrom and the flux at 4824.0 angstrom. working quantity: 6.41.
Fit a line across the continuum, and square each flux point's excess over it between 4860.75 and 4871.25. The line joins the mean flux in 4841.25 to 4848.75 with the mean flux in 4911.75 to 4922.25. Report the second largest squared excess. 2722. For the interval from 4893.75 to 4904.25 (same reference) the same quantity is 3864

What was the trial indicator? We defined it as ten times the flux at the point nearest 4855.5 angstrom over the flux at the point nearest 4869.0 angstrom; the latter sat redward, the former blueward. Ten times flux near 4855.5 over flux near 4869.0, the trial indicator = 11.2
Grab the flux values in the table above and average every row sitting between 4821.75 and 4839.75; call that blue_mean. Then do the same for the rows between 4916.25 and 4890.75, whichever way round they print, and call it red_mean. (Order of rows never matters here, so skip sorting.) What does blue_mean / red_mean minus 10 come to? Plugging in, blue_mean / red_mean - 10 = -9.07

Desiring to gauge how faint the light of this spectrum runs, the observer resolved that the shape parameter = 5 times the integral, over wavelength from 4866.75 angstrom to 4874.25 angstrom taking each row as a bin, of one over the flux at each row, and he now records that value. 0.18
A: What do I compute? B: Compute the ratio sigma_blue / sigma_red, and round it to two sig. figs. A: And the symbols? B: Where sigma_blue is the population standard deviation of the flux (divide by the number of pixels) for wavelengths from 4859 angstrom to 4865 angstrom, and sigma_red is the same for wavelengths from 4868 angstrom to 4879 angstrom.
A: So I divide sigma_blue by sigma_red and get 0.57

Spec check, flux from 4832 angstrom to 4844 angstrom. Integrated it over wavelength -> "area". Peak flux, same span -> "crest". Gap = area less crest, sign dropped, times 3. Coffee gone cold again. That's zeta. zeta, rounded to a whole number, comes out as 8202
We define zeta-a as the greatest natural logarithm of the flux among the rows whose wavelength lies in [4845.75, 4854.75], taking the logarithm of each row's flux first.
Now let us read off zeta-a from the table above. 5.67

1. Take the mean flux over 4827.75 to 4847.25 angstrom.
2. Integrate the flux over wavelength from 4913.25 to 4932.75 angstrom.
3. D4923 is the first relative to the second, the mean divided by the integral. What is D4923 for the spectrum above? 0.051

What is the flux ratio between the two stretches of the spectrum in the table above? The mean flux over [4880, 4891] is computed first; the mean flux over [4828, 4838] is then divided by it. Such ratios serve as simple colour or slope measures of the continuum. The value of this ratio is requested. 1.04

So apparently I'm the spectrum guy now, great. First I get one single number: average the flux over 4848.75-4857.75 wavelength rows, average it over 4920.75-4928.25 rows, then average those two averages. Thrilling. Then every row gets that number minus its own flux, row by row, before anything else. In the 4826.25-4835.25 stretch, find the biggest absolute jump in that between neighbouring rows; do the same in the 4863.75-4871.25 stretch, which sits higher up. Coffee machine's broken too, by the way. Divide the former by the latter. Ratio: 1.6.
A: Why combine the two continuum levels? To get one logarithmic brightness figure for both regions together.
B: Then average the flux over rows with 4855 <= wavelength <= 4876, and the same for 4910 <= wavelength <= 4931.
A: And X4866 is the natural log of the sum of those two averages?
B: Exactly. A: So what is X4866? 6.14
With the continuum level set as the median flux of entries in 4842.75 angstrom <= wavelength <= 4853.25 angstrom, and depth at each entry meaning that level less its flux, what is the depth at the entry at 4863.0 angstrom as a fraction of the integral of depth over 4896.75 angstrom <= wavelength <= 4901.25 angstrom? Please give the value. -0.1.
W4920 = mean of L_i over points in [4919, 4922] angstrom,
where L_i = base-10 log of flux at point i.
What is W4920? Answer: 2.36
